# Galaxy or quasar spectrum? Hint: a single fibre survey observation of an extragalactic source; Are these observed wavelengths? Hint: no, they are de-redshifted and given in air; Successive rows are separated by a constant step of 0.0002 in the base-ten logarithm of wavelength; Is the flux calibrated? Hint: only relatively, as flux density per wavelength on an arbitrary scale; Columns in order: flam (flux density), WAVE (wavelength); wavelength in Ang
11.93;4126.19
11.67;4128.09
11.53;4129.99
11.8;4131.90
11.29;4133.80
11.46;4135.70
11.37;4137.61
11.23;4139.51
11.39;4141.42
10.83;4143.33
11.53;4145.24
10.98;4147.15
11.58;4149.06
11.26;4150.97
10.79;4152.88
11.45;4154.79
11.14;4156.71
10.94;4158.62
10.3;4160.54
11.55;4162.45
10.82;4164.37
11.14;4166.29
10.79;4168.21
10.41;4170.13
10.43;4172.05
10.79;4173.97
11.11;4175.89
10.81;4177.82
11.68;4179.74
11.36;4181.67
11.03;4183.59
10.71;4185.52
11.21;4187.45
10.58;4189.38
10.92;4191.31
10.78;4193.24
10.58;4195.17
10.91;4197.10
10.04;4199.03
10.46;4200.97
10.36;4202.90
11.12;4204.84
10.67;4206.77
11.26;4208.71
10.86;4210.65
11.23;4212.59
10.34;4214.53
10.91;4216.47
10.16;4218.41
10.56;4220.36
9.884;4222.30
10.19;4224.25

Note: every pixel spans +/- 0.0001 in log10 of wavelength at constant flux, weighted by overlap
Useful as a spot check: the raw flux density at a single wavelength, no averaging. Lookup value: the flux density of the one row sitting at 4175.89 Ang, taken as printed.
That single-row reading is 11.11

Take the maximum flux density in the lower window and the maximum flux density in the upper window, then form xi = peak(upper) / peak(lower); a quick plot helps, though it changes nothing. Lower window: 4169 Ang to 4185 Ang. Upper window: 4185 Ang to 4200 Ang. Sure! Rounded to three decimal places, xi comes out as 0.960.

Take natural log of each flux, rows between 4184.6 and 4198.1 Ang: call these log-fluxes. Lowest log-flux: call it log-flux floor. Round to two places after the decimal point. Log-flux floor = 2.36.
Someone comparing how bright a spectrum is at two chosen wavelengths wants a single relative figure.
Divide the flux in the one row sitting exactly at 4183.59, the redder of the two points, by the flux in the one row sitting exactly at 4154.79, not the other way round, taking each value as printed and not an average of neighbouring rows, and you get 0.96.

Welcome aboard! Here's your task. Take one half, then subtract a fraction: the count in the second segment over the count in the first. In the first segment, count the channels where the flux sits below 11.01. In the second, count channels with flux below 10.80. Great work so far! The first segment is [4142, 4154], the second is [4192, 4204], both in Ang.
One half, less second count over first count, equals -1.2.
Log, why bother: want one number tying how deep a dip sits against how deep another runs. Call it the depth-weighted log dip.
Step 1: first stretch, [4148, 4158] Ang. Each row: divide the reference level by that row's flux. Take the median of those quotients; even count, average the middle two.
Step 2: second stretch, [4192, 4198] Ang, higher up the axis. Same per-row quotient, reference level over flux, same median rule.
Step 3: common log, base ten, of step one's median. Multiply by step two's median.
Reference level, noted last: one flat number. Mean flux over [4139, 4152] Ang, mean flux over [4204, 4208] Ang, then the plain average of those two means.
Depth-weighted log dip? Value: -0.007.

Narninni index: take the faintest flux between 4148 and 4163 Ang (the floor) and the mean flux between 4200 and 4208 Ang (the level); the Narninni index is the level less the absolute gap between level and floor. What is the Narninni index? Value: 10.3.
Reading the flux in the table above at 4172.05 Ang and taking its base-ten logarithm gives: 1.018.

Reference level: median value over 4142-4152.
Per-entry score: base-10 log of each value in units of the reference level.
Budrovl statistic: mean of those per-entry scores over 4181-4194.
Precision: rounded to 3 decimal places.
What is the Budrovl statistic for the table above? -0.013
